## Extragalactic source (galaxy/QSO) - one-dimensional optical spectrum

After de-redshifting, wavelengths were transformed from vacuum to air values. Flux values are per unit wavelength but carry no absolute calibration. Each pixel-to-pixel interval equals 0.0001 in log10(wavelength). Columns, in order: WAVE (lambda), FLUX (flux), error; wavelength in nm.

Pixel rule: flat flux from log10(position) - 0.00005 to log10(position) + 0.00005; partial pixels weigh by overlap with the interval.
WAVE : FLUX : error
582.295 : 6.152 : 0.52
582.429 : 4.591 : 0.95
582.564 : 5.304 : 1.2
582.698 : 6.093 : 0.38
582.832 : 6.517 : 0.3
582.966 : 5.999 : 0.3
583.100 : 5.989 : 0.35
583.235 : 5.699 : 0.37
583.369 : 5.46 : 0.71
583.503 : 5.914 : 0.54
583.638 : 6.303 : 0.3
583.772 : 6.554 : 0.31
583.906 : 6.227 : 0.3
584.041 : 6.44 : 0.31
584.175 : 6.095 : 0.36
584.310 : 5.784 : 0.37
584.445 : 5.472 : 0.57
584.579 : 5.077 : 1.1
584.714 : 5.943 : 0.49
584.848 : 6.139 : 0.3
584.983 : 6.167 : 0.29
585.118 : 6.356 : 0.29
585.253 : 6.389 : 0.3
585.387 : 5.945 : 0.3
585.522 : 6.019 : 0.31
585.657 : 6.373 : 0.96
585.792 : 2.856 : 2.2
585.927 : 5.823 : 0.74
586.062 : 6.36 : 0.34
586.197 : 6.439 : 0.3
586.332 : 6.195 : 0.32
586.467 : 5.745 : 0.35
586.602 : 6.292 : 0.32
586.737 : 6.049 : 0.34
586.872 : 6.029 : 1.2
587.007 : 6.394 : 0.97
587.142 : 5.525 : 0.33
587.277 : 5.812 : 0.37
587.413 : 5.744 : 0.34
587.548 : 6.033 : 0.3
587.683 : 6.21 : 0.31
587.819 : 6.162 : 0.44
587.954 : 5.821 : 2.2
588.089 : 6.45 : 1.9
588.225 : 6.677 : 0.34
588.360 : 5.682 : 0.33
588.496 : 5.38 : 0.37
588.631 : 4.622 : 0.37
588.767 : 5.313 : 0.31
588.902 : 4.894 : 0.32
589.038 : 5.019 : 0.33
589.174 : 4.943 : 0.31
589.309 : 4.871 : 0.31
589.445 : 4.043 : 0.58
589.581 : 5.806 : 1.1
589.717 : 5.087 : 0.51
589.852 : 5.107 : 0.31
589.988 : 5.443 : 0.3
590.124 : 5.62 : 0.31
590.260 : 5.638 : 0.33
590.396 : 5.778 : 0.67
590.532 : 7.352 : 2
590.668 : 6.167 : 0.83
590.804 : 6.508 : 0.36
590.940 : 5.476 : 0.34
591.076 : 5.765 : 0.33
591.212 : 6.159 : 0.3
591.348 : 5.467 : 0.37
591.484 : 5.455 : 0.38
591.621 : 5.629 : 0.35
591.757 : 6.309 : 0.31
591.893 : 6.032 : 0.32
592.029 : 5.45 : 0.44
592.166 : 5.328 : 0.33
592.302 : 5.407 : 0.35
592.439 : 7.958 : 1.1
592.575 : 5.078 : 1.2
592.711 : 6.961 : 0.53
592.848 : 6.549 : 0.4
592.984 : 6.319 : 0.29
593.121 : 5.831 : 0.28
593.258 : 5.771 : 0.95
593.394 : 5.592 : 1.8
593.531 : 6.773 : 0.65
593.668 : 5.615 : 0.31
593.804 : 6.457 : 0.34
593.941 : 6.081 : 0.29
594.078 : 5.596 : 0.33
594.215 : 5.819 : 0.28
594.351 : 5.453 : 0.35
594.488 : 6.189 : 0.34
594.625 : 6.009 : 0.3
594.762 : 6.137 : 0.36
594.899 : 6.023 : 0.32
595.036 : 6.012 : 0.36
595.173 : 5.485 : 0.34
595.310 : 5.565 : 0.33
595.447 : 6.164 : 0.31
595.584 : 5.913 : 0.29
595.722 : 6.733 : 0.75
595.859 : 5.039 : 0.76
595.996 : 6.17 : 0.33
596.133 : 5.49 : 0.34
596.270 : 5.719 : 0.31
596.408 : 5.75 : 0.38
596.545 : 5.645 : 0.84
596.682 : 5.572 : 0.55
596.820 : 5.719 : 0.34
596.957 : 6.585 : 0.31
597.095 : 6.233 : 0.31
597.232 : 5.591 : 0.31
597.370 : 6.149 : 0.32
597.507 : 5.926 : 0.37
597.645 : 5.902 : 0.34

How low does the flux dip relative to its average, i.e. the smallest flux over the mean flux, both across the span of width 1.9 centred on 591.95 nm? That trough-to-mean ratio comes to 0.85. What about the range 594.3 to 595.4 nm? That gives 0.93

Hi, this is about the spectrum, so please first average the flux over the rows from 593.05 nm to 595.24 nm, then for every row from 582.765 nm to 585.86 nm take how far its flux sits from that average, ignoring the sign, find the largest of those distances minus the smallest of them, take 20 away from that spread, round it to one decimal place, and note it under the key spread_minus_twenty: -16.9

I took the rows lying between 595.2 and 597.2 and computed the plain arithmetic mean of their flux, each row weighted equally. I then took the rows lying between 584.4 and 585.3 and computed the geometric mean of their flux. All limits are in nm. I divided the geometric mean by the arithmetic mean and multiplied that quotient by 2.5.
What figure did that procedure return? 2.52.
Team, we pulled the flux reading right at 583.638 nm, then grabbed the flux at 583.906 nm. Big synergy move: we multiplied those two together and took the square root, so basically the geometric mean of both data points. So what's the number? 6.3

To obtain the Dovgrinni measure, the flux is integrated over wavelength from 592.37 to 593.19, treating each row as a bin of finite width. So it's 5.28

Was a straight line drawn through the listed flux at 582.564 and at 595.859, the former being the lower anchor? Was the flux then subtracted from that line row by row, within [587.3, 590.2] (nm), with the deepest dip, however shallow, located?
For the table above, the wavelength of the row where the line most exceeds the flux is 589.445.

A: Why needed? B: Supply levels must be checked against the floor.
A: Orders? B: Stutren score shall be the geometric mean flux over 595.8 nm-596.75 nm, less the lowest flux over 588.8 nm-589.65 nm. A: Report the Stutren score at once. 1.6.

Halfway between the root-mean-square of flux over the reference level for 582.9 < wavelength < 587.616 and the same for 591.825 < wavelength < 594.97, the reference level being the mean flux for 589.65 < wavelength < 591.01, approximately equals 1.03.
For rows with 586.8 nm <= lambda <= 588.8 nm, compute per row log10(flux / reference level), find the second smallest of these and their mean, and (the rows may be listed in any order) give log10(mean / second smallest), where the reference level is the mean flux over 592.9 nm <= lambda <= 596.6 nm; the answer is -1.0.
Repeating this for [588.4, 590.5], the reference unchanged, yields -0.3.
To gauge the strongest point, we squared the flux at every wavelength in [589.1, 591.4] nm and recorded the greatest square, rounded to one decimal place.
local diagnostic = 54.1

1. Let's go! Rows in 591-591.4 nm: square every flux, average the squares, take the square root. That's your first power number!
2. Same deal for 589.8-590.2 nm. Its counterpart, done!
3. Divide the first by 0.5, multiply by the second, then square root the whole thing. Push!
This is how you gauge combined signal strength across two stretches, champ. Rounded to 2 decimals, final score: 7.91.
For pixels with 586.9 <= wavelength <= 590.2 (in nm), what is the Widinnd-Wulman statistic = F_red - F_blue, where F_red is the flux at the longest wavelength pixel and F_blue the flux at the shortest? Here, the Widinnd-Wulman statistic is -0.8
